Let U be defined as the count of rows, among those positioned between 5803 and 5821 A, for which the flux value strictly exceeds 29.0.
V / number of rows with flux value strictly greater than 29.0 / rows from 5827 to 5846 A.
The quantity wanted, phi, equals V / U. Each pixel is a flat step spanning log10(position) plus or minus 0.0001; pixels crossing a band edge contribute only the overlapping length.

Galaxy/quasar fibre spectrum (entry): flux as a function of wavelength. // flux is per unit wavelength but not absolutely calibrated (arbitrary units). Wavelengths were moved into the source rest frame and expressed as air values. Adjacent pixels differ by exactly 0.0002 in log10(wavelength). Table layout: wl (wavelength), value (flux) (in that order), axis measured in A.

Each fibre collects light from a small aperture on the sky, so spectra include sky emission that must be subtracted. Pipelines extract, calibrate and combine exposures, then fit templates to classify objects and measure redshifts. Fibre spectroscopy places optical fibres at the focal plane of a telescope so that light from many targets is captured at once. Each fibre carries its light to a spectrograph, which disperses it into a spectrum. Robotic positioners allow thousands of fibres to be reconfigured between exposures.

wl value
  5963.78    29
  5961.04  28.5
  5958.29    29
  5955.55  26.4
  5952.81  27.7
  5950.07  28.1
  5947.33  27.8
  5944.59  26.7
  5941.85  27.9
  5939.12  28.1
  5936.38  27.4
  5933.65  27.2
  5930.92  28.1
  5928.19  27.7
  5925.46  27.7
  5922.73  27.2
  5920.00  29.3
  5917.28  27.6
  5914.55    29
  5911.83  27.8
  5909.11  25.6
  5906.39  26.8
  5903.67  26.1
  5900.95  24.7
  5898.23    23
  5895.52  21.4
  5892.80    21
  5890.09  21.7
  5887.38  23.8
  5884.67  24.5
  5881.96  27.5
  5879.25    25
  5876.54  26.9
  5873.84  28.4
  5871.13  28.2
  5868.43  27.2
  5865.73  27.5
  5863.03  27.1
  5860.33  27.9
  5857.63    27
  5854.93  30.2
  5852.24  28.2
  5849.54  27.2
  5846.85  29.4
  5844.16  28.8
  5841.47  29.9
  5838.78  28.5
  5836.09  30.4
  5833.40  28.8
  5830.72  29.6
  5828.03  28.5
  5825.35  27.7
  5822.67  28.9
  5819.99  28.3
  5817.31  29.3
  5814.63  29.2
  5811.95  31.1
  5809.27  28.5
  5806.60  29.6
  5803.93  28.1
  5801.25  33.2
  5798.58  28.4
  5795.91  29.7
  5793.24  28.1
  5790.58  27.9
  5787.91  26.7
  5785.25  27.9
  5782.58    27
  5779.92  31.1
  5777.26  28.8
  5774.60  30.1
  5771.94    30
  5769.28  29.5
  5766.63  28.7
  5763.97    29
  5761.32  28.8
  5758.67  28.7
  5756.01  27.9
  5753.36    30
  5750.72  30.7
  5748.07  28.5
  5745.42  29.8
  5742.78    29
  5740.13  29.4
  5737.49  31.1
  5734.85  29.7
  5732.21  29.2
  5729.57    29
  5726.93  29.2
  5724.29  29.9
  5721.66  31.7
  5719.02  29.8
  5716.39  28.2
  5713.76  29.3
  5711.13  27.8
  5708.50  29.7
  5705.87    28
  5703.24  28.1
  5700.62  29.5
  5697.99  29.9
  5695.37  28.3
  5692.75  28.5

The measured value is 0.75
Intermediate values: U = 4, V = 3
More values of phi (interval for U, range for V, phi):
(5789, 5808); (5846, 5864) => 0.67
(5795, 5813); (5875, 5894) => 0.00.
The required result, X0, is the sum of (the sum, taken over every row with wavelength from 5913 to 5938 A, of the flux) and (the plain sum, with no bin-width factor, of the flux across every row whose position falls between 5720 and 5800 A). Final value 1127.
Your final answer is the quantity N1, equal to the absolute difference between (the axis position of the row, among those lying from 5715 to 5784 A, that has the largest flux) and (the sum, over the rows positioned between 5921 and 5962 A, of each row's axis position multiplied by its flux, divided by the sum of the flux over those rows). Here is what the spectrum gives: 220.3 A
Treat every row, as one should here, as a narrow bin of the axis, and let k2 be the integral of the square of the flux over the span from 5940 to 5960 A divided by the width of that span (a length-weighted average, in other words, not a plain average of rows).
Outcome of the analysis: 767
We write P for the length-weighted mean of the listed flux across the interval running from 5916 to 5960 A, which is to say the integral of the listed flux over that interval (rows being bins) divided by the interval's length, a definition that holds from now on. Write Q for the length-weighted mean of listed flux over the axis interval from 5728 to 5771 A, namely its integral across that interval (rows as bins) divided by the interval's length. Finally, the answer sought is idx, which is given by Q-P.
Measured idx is 1.6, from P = 27.8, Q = 29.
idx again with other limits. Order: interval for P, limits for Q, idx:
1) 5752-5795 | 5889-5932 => -2.8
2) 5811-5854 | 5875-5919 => -3.8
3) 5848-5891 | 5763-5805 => 2.2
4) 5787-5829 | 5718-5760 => 0.6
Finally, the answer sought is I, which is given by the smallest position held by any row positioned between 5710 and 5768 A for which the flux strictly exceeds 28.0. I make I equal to 5713.76 A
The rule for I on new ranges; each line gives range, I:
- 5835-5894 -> 5836.09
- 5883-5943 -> 5914.55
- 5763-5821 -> 5763.97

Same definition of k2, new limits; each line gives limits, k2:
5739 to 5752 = 869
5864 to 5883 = 743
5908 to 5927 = 772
